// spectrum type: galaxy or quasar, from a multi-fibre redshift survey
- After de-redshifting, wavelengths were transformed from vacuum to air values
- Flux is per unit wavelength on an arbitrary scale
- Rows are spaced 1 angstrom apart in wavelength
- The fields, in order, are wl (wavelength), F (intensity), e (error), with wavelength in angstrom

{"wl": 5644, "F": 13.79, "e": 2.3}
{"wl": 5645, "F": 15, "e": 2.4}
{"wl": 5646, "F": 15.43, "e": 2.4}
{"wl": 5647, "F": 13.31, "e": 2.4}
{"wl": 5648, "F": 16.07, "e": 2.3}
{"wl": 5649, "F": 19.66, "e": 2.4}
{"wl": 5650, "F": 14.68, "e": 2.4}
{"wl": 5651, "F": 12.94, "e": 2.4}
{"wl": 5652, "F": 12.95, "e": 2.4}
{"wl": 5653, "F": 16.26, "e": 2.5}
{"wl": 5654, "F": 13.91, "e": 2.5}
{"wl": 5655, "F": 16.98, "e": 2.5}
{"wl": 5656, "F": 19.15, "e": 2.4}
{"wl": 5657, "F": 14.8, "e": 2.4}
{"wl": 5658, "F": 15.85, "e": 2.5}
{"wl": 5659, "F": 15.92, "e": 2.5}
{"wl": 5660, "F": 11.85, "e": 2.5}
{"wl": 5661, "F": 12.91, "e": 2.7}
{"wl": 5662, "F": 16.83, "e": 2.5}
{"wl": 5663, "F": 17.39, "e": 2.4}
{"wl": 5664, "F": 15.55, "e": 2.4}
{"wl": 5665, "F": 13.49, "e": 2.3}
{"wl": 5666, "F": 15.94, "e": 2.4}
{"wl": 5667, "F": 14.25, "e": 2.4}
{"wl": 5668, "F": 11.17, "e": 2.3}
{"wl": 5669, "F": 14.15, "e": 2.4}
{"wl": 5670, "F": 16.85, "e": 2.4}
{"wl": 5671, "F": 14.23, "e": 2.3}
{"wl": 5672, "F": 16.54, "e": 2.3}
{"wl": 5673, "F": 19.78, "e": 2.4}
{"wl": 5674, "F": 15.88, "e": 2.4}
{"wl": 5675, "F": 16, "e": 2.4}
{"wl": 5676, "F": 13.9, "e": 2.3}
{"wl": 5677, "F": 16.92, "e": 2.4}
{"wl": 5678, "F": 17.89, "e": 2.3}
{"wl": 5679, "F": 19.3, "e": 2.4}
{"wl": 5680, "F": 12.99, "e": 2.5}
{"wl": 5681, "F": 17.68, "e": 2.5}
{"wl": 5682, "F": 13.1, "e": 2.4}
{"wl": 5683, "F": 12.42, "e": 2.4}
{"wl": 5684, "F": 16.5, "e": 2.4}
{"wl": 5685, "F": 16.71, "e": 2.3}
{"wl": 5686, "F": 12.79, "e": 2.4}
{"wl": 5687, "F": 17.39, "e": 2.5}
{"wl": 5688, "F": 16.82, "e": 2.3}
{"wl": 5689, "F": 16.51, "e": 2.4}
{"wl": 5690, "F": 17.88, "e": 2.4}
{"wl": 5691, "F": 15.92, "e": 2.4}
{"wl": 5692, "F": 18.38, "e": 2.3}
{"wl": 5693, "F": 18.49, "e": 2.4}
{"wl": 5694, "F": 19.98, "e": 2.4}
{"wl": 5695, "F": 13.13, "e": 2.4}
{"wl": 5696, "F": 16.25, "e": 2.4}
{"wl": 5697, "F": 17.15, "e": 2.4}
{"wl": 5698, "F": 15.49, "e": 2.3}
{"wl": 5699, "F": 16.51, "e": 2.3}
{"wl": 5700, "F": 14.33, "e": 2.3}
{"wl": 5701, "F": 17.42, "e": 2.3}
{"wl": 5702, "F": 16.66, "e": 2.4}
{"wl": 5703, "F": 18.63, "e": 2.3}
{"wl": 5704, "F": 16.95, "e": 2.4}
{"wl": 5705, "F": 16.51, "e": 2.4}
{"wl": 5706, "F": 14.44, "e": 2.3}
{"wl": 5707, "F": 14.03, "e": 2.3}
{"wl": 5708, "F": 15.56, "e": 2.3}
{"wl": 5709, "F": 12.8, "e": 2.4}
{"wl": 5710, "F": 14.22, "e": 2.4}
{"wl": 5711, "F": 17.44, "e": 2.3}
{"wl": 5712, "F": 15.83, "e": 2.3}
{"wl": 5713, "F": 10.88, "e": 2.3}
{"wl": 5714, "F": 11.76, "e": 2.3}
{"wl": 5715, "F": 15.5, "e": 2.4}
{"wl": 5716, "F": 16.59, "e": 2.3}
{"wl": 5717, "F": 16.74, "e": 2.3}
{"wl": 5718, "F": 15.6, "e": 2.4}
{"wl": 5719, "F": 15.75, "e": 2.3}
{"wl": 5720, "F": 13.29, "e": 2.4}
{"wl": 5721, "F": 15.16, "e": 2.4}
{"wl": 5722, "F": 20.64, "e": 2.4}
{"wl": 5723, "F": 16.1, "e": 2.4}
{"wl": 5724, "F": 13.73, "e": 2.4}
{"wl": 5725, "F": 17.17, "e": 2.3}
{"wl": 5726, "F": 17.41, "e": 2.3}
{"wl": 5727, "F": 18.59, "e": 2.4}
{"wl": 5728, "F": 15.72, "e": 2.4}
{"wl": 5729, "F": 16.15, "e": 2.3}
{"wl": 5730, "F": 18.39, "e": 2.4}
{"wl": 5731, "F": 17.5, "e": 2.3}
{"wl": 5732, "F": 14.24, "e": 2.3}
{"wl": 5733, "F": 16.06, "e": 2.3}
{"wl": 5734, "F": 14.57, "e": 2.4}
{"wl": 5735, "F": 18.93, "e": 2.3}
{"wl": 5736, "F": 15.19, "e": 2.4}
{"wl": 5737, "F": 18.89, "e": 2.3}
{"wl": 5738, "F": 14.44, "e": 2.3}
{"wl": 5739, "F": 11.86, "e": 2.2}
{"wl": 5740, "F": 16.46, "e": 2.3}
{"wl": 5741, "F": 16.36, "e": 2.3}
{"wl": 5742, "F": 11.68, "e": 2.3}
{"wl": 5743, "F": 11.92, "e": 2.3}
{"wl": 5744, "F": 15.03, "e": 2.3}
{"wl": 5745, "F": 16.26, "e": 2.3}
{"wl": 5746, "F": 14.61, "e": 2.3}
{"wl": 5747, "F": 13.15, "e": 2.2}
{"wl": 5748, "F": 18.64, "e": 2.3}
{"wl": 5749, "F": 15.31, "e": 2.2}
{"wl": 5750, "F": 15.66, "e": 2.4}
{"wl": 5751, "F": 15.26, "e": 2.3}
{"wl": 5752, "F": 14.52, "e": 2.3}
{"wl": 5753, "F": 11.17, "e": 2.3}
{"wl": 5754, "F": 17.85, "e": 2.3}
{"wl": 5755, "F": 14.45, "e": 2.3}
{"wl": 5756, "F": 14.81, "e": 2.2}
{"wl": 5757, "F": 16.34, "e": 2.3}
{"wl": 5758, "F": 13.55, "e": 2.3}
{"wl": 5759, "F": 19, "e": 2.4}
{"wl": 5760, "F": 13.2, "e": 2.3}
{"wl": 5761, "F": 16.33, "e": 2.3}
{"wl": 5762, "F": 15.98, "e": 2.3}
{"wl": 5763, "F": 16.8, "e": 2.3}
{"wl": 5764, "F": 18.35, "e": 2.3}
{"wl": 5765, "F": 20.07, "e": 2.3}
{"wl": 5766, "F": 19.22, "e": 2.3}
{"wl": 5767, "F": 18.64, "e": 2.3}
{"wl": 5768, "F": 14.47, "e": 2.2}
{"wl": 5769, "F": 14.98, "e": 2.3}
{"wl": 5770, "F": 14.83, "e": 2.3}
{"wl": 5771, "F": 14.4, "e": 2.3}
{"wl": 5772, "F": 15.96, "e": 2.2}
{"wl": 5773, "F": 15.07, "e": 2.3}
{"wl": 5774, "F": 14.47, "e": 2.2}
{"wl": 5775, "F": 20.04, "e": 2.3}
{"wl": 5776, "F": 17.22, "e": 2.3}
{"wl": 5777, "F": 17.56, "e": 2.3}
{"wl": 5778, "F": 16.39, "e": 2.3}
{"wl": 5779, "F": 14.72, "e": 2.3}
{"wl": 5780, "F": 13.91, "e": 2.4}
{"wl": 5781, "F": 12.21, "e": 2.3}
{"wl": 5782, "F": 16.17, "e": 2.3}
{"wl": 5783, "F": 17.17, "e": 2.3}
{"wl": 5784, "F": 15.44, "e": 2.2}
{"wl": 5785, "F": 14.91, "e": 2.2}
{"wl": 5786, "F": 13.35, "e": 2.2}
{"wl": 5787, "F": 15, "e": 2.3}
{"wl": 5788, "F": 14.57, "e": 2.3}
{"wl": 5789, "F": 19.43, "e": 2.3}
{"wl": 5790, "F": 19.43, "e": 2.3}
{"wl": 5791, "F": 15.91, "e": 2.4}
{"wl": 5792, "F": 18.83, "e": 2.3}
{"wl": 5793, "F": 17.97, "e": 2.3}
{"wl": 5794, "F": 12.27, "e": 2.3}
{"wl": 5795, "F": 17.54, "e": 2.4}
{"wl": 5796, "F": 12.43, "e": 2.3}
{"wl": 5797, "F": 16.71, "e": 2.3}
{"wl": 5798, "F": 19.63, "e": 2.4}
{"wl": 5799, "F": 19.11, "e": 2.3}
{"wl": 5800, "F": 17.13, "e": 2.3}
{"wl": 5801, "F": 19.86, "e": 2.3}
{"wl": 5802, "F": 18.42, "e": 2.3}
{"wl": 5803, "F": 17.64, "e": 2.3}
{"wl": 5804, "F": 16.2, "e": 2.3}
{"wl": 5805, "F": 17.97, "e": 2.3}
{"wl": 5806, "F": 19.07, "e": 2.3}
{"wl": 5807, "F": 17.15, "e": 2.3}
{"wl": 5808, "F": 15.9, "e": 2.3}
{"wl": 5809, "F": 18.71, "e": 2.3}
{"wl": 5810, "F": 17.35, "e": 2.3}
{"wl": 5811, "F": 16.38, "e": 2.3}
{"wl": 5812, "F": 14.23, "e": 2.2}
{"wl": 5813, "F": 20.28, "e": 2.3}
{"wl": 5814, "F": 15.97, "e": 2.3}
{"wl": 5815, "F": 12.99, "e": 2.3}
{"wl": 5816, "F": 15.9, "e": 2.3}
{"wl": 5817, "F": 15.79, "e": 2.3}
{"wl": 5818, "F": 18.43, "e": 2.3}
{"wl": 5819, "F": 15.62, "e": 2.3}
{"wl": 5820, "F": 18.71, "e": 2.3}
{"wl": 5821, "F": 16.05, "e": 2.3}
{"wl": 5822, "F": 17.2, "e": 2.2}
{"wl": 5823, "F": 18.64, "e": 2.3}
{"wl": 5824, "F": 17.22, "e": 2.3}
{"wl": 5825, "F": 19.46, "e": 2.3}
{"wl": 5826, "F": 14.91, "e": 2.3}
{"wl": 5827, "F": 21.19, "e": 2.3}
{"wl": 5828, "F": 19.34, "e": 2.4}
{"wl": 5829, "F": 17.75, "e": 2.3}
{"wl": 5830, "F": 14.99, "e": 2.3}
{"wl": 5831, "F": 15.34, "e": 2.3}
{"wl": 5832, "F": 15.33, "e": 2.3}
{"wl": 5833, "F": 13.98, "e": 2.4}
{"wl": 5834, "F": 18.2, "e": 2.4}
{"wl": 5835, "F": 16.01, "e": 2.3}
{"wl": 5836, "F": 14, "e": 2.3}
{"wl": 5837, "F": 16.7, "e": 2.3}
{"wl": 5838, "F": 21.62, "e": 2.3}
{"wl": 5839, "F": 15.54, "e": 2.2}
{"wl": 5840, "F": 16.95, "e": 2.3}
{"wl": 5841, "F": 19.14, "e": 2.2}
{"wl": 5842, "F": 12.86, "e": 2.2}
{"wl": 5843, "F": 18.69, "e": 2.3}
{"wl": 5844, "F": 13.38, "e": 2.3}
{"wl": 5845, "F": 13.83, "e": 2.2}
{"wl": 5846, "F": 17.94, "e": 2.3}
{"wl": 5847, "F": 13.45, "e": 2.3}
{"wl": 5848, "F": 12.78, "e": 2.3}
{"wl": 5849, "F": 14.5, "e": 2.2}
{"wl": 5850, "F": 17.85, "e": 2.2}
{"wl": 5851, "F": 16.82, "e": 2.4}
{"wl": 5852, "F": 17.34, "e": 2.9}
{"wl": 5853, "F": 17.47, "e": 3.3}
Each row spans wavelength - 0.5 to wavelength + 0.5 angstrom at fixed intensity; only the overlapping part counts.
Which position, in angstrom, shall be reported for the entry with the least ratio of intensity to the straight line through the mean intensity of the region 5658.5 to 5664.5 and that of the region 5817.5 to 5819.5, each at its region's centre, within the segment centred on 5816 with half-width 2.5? 5815 angstrom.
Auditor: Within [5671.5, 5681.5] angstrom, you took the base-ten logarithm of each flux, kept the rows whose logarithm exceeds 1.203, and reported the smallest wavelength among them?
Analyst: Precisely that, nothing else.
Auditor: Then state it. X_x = 5672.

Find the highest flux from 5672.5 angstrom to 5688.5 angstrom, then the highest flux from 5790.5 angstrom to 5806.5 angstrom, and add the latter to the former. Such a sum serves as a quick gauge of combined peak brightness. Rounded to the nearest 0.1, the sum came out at 39.6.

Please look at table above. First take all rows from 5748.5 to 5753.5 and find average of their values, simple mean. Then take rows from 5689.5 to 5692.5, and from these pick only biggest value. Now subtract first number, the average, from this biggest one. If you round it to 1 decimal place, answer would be 4.0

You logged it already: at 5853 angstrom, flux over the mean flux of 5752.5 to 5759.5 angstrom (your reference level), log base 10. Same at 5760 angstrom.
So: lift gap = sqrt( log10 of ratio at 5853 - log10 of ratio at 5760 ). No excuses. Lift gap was 0.35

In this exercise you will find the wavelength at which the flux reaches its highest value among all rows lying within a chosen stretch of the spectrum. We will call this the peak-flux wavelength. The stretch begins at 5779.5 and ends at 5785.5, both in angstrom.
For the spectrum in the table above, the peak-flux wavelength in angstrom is 5783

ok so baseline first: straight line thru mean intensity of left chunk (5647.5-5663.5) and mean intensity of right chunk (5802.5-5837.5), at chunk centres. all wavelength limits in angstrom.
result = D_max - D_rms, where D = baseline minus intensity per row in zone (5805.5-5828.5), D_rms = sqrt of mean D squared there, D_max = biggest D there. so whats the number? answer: 1.8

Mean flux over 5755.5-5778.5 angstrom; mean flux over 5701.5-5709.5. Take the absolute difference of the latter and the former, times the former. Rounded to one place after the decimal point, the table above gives 11.9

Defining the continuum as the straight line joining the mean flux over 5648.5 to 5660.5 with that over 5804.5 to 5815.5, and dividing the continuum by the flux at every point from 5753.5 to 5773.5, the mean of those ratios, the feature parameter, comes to 1.030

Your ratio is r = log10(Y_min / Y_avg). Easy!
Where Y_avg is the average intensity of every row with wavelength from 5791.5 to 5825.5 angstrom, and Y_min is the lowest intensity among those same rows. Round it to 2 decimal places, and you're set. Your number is -0.15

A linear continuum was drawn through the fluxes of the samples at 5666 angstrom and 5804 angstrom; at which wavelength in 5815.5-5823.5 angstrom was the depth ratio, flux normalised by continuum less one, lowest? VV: 5819 angstrom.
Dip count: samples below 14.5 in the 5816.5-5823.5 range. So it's 0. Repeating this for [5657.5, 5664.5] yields 2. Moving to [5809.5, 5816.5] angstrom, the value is 2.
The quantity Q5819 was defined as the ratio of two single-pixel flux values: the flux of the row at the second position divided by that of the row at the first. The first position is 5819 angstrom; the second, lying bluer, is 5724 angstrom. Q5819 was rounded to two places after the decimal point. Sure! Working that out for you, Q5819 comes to 0.88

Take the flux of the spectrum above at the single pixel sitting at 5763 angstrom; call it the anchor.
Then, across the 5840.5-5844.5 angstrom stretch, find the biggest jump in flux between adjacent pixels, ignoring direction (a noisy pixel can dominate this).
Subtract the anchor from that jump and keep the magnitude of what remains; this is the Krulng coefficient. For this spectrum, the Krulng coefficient 10.5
